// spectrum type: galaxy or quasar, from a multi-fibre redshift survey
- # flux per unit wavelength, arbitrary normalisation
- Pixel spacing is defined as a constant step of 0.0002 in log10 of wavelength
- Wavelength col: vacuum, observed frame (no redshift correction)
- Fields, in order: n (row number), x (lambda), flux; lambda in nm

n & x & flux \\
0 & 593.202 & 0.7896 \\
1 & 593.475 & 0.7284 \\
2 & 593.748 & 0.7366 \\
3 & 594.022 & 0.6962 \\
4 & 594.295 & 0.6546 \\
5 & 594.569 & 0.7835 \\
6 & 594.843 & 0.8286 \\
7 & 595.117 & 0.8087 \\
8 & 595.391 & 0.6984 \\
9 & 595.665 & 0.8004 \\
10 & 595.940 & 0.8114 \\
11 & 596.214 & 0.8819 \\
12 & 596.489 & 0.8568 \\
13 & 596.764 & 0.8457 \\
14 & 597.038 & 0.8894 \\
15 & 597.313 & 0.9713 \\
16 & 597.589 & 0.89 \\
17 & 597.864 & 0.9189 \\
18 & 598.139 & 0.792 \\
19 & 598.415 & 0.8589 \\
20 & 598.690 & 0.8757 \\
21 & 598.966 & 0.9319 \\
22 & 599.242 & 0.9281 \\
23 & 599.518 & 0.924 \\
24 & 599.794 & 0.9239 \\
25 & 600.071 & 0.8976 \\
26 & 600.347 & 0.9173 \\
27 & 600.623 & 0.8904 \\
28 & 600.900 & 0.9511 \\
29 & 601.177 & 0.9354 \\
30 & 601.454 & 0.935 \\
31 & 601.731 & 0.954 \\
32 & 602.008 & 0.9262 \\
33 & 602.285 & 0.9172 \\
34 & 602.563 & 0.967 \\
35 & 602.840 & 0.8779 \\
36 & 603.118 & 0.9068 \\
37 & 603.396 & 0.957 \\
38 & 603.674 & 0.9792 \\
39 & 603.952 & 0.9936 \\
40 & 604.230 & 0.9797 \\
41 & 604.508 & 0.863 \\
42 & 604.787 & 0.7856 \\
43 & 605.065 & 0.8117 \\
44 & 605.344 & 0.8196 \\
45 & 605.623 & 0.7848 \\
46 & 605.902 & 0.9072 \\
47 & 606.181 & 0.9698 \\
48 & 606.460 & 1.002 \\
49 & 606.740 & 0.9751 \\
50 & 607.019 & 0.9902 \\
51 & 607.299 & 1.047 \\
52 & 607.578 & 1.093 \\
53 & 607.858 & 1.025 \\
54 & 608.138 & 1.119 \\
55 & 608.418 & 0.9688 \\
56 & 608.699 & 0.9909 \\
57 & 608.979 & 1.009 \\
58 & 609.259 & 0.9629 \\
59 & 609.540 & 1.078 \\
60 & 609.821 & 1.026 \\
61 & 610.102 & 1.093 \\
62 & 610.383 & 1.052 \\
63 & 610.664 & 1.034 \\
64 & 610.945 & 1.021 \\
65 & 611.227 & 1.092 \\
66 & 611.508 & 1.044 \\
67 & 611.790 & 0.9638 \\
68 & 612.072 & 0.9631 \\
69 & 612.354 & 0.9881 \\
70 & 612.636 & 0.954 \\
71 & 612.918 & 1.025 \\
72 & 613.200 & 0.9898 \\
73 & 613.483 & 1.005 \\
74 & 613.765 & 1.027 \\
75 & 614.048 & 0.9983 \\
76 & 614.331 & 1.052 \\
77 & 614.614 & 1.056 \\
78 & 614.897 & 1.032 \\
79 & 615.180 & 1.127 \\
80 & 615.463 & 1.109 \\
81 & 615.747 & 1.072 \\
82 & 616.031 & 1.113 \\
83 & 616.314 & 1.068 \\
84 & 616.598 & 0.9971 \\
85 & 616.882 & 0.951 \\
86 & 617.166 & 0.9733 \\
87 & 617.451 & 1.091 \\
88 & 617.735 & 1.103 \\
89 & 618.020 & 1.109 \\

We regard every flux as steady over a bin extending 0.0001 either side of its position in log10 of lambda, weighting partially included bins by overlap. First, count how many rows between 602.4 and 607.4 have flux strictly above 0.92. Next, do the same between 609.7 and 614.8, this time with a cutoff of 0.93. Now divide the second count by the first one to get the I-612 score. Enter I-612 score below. 1.8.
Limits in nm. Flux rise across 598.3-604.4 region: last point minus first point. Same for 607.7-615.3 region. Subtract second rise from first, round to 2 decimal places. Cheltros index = 0.02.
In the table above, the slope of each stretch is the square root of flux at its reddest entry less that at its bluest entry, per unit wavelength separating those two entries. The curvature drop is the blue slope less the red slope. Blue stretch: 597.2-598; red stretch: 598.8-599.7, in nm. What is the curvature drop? -0.04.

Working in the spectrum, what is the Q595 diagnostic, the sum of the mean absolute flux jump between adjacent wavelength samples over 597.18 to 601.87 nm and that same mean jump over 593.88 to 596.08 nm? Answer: 0.100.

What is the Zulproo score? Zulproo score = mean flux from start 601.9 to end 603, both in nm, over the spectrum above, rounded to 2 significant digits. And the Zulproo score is 0.92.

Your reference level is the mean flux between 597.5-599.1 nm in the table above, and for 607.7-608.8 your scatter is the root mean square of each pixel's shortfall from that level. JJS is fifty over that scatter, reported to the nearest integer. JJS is 315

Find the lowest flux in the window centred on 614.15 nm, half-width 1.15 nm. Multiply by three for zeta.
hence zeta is 2.97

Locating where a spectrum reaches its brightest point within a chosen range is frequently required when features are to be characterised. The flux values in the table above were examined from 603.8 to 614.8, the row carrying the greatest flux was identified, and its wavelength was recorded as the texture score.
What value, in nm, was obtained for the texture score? 608.138 nm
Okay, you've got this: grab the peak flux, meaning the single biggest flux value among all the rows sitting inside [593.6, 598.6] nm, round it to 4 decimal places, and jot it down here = 0.9713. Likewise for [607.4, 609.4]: 1.1190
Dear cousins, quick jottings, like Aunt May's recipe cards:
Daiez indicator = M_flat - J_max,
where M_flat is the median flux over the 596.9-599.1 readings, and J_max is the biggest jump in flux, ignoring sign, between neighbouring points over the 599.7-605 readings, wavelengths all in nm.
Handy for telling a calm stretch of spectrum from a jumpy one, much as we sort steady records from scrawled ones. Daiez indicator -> 0.773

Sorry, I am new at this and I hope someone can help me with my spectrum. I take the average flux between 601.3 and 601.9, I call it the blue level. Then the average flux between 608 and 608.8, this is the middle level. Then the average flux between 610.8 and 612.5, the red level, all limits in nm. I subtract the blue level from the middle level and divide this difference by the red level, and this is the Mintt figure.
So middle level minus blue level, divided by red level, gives 0.08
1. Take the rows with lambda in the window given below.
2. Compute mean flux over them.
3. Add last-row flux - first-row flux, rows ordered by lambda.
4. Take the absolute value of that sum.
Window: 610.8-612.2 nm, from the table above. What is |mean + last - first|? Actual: 0.959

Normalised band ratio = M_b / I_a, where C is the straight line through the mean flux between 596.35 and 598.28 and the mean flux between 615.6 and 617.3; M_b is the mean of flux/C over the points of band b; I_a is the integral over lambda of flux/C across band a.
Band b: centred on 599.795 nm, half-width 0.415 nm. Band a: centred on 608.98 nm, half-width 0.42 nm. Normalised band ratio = 1.19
